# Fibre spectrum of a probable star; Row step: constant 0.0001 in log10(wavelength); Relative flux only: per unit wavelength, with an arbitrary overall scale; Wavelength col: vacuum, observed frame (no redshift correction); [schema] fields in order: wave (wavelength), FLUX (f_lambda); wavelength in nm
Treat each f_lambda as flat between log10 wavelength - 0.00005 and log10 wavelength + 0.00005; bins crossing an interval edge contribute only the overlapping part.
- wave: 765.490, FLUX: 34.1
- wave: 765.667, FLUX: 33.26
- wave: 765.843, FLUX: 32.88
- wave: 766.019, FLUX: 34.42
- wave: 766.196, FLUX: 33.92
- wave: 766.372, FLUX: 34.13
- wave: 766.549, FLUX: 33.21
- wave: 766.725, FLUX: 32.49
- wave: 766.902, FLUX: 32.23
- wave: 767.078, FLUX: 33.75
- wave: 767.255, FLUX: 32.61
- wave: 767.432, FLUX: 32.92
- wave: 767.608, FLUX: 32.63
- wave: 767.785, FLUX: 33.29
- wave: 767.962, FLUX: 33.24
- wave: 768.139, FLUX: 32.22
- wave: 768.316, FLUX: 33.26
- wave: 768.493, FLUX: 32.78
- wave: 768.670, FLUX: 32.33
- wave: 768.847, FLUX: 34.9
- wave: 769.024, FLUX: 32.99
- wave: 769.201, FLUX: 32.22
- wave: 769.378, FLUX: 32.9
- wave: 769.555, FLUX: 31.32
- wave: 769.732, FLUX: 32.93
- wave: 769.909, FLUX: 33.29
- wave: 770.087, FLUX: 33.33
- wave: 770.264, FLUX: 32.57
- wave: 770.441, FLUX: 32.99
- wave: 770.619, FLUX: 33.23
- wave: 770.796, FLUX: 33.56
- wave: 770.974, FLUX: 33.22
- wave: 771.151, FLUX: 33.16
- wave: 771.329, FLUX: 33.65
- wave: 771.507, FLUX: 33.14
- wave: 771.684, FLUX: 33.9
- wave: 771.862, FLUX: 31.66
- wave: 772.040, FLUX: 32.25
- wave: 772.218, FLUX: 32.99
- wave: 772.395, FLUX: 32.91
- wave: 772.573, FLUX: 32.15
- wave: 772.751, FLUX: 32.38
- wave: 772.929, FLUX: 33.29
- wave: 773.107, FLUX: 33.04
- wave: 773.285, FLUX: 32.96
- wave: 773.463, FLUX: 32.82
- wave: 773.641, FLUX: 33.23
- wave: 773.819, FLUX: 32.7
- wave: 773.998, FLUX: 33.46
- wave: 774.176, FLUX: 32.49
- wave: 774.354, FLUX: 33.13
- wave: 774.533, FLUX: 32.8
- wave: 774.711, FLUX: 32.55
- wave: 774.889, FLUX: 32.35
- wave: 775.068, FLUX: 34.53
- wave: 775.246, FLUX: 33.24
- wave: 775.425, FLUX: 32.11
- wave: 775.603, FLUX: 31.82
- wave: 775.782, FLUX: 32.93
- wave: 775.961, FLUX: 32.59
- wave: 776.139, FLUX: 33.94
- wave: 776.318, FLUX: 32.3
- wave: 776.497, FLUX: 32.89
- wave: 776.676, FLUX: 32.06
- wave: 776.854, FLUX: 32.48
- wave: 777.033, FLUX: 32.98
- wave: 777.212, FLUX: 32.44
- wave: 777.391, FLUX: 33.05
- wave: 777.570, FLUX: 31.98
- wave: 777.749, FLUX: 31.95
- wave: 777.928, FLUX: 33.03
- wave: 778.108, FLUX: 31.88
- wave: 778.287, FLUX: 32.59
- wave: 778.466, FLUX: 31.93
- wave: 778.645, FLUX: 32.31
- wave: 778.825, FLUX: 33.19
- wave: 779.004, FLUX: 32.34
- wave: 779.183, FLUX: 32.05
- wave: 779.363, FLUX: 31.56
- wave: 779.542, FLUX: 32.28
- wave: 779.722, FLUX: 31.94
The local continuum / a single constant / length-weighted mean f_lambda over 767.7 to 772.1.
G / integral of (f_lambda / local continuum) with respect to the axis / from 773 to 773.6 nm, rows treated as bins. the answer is 0.600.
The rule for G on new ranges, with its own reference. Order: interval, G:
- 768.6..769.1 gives 0.507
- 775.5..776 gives 0.491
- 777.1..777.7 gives 0.591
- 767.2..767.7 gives 0.496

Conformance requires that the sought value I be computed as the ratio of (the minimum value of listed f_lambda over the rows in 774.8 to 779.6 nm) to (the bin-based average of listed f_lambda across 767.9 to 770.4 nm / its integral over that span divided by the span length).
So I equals 0.960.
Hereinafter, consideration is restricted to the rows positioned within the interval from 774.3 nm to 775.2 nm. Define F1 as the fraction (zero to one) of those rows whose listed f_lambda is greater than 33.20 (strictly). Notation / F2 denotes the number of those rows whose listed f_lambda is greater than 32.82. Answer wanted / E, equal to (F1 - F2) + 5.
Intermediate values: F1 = 0.2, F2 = 2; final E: 3.2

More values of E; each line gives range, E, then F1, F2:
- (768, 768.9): 3.4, 0.4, 2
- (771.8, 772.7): 3.0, 0.0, 2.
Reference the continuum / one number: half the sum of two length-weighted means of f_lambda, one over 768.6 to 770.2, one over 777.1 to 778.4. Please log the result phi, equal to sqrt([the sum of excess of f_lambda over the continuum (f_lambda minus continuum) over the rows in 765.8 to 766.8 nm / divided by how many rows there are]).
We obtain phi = 0.92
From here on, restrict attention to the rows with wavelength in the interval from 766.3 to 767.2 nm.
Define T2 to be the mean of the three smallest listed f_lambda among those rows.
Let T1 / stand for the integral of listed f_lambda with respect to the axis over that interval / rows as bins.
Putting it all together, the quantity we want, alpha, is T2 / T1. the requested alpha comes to 1.095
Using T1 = 29.8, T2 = 32.6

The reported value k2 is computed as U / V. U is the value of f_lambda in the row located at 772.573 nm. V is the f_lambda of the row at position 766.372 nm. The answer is 0.942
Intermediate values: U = 32.15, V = 34.13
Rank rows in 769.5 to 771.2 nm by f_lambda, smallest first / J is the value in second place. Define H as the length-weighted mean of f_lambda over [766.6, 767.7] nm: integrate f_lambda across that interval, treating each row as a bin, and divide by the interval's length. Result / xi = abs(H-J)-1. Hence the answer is -0.77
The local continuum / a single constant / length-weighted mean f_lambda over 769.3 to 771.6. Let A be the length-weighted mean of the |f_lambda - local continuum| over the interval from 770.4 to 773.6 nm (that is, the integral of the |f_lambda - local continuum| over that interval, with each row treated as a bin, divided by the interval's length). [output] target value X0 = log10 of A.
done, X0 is -0.40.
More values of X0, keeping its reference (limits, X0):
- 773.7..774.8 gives -0.46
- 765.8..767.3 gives -0.15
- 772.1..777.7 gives -0.32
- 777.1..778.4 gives -0.21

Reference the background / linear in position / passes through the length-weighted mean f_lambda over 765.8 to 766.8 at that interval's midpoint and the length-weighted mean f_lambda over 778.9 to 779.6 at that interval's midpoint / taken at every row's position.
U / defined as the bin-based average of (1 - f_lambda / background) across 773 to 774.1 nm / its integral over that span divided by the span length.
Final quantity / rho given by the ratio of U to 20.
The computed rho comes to -0.0004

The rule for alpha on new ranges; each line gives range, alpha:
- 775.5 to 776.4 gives 1.095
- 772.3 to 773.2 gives 1.101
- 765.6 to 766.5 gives 1.099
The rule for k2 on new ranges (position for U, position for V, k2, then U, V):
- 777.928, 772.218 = 1.001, 33.03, 32.99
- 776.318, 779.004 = 0.999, 32.3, 32.34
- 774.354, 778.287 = 1.017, 33.13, 32.59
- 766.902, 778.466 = 1.009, 32.23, 31.93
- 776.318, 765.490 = 0.947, 32.3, 34.1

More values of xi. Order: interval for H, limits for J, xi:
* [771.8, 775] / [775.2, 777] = -0.31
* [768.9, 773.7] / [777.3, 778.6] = -0.02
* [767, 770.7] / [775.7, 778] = -0.05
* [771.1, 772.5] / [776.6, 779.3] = 0.01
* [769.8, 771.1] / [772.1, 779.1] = 0.29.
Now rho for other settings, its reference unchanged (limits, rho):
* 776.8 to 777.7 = -0.0004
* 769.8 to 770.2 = -0.0002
